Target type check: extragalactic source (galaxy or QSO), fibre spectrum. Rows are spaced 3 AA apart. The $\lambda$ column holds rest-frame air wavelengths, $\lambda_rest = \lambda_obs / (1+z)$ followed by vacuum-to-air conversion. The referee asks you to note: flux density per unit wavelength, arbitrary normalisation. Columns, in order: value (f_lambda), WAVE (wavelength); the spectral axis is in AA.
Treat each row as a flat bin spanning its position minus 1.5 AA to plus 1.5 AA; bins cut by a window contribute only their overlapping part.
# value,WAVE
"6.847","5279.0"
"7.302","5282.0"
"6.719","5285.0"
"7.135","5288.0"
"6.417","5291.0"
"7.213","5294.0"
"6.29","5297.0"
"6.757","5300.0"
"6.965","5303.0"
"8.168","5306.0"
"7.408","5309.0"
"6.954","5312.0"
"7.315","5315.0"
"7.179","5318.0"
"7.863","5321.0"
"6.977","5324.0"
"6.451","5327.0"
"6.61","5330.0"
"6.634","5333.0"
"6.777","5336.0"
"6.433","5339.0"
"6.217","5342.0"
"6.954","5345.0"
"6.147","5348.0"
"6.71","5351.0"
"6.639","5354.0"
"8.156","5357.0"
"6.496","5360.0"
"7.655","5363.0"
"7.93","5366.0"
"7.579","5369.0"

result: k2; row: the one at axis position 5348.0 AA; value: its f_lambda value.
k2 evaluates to 6.147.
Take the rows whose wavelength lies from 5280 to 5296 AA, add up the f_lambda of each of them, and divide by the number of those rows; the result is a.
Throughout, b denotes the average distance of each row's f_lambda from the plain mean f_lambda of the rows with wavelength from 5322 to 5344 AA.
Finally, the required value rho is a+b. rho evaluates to 7.1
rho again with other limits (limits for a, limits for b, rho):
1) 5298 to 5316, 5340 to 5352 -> 7.6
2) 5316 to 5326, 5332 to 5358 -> 7.7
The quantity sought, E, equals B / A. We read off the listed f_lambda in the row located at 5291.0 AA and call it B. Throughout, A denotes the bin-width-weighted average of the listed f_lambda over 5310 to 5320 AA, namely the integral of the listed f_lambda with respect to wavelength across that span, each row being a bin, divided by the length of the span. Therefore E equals 0.89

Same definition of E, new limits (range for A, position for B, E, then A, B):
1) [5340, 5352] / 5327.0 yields 0.99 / 6.5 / 6.451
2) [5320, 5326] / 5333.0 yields 0.91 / 7.3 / 6.634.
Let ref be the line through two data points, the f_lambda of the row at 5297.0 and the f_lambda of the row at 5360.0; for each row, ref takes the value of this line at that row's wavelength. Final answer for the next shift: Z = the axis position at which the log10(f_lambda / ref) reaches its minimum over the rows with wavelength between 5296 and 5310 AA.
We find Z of 5297.0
